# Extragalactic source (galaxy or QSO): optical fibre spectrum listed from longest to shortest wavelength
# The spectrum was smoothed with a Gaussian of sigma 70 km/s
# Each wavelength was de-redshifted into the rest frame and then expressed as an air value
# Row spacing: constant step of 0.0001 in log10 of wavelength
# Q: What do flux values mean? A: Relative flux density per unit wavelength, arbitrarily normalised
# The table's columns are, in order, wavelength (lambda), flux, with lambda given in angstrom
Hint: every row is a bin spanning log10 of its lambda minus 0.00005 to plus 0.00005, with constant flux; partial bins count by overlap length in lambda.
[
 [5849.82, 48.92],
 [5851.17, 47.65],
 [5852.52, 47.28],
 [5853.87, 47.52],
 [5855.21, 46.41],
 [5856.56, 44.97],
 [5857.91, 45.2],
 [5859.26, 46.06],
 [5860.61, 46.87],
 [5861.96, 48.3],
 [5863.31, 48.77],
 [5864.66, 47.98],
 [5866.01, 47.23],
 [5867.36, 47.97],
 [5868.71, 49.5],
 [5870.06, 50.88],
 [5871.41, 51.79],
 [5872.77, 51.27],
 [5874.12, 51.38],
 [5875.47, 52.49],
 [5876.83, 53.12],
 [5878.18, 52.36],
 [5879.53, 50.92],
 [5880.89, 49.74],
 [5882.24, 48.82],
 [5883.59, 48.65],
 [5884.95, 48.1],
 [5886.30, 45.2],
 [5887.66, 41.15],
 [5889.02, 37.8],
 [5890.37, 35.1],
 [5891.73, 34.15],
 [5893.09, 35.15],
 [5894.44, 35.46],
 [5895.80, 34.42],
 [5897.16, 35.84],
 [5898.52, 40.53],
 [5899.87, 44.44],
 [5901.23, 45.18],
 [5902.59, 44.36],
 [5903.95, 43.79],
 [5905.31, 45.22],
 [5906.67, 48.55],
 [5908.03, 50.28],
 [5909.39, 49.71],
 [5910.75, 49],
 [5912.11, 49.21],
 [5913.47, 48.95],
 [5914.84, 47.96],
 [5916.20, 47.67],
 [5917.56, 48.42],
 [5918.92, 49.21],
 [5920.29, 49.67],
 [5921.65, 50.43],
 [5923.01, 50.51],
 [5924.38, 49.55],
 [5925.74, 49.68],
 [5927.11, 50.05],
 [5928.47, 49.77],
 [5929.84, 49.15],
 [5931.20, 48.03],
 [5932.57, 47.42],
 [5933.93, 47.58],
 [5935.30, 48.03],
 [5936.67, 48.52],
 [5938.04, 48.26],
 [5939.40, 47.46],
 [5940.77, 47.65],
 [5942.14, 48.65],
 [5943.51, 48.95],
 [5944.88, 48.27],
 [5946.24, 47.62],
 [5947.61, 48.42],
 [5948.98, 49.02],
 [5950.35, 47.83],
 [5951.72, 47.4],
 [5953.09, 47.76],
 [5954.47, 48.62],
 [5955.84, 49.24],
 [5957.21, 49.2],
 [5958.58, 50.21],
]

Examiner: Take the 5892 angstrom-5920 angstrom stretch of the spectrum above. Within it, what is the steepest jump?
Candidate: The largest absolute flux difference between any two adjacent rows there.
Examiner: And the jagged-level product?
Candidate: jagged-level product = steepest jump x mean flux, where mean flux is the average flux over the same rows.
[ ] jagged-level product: 209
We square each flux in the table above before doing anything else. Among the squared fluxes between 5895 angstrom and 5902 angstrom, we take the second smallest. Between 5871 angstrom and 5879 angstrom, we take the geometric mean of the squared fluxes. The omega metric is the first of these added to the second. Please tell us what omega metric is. 3995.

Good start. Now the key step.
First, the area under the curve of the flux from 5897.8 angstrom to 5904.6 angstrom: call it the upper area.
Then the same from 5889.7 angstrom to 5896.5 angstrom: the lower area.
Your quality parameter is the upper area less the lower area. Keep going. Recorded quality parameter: 60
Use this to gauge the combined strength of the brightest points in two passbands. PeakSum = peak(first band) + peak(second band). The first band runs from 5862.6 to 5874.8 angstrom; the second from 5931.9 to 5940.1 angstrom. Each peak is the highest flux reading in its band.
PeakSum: 100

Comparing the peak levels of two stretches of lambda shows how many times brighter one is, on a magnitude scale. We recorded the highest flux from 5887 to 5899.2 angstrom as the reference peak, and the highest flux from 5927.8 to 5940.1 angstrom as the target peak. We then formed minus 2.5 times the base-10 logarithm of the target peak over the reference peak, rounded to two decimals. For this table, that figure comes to -0.21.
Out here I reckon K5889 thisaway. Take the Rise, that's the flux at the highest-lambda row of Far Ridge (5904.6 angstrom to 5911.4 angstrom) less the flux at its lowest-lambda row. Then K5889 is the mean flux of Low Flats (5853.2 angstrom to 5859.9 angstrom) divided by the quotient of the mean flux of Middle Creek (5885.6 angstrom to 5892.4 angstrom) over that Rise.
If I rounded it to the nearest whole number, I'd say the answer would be 4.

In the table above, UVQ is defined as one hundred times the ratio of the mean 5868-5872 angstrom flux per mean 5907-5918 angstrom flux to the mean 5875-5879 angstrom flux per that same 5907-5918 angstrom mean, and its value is 96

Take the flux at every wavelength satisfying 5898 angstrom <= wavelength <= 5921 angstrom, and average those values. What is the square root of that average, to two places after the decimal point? 6.87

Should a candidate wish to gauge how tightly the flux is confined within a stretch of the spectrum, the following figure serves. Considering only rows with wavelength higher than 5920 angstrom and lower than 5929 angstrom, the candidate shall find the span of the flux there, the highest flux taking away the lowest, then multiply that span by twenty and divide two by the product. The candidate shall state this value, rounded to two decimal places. 0.10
